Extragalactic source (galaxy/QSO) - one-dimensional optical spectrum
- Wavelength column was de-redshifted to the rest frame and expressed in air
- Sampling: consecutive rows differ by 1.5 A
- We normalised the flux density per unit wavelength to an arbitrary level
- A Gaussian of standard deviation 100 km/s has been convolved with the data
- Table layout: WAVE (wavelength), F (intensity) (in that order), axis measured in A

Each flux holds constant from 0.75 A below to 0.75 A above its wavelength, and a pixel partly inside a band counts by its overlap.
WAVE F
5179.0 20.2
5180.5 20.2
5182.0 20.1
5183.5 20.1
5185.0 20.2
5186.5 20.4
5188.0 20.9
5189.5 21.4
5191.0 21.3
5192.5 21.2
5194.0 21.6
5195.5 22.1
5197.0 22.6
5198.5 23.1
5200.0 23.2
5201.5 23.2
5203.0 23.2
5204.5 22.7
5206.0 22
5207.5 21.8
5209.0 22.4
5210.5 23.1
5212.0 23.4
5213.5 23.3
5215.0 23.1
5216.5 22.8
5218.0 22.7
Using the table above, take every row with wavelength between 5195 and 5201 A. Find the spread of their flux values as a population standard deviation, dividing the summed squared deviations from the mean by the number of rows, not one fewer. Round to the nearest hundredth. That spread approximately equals 0.44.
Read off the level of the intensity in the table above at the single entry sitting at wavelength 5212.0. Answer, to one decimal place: 23.4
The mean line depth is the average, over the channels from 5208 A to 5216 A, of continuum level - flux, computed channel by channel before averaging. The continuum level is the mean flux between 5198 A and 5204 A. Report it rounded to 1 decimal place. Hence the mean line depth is 0.1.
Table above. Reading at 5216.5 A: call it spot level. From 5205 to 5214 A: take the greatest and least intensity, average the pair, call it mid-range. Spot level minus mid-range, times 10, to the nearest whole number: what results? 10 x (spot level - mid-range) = 2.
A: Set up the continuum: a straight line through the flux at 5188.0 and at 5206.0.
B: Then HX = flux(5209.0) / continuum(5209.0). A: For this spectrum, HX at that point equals 1.01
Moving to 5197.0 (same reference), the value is 1.05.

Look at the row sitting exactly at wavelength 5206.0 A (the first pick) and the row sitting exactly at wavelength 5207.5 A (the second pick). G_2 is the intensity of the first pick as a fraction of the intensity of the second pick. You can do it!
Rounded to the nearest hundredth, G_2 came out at 1.01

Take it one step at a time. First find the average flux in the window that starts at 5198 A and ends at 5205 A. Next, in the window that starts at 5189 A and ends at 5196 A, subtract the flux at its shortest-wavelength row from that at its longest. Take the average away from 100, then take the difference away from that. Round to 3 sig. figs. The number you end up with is 76.2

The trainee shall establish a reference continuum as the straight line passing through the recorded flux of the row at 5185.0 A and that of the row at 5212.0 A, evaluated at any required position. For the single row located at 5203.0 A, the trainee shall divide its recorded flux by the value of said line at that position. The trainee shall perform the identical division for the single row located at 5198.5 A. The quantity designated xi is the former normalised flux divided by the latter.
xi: 0.980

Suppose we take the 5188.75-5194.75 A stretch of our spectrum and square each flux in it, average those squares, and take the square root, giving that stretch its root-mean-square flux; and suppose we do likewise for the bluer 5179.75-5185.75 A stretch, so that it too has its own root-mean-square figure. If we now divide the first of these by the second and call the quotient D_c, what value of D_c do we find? 1.06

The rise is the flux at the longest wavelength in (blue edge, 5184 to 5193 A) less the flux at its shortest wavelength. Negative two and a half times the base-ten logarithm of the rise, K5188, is 0.0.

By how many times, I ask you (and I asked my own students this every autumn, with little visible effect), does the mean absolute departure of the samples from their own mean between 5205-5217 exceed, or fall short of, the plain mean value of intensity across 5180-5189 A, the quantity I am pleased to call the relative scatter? 0.025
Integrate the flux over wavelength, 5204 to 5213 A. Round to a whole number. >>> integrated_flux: 203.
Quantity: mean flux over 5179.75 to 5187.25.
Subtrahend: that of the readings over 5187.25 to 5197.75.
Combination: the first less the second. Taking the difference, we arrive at -1.4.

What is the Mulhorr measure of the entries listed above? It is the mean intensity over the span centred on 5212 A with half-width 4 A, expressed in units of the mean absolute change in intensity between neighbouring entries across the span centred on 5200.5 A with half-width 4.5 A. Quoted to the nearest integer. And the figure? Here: 105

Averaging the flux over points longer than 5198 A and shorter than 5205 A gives 23.1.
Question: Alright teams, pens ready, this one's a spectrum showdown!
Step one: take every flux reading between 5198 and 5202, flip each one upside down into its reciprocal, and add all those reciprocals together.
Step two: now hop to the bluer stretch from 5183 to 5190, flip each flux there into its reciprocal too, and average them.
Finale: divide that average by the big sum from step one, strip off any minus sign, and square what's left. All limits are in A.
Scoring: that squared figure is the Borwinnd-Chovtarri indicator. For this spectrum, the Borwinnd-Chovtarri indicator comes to 0.14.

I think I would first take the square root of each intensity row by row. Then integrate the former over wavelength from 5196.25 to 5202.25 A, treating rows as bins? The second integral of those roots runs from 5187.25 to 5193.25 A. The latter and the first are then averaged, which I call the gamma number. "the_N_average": 28.2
